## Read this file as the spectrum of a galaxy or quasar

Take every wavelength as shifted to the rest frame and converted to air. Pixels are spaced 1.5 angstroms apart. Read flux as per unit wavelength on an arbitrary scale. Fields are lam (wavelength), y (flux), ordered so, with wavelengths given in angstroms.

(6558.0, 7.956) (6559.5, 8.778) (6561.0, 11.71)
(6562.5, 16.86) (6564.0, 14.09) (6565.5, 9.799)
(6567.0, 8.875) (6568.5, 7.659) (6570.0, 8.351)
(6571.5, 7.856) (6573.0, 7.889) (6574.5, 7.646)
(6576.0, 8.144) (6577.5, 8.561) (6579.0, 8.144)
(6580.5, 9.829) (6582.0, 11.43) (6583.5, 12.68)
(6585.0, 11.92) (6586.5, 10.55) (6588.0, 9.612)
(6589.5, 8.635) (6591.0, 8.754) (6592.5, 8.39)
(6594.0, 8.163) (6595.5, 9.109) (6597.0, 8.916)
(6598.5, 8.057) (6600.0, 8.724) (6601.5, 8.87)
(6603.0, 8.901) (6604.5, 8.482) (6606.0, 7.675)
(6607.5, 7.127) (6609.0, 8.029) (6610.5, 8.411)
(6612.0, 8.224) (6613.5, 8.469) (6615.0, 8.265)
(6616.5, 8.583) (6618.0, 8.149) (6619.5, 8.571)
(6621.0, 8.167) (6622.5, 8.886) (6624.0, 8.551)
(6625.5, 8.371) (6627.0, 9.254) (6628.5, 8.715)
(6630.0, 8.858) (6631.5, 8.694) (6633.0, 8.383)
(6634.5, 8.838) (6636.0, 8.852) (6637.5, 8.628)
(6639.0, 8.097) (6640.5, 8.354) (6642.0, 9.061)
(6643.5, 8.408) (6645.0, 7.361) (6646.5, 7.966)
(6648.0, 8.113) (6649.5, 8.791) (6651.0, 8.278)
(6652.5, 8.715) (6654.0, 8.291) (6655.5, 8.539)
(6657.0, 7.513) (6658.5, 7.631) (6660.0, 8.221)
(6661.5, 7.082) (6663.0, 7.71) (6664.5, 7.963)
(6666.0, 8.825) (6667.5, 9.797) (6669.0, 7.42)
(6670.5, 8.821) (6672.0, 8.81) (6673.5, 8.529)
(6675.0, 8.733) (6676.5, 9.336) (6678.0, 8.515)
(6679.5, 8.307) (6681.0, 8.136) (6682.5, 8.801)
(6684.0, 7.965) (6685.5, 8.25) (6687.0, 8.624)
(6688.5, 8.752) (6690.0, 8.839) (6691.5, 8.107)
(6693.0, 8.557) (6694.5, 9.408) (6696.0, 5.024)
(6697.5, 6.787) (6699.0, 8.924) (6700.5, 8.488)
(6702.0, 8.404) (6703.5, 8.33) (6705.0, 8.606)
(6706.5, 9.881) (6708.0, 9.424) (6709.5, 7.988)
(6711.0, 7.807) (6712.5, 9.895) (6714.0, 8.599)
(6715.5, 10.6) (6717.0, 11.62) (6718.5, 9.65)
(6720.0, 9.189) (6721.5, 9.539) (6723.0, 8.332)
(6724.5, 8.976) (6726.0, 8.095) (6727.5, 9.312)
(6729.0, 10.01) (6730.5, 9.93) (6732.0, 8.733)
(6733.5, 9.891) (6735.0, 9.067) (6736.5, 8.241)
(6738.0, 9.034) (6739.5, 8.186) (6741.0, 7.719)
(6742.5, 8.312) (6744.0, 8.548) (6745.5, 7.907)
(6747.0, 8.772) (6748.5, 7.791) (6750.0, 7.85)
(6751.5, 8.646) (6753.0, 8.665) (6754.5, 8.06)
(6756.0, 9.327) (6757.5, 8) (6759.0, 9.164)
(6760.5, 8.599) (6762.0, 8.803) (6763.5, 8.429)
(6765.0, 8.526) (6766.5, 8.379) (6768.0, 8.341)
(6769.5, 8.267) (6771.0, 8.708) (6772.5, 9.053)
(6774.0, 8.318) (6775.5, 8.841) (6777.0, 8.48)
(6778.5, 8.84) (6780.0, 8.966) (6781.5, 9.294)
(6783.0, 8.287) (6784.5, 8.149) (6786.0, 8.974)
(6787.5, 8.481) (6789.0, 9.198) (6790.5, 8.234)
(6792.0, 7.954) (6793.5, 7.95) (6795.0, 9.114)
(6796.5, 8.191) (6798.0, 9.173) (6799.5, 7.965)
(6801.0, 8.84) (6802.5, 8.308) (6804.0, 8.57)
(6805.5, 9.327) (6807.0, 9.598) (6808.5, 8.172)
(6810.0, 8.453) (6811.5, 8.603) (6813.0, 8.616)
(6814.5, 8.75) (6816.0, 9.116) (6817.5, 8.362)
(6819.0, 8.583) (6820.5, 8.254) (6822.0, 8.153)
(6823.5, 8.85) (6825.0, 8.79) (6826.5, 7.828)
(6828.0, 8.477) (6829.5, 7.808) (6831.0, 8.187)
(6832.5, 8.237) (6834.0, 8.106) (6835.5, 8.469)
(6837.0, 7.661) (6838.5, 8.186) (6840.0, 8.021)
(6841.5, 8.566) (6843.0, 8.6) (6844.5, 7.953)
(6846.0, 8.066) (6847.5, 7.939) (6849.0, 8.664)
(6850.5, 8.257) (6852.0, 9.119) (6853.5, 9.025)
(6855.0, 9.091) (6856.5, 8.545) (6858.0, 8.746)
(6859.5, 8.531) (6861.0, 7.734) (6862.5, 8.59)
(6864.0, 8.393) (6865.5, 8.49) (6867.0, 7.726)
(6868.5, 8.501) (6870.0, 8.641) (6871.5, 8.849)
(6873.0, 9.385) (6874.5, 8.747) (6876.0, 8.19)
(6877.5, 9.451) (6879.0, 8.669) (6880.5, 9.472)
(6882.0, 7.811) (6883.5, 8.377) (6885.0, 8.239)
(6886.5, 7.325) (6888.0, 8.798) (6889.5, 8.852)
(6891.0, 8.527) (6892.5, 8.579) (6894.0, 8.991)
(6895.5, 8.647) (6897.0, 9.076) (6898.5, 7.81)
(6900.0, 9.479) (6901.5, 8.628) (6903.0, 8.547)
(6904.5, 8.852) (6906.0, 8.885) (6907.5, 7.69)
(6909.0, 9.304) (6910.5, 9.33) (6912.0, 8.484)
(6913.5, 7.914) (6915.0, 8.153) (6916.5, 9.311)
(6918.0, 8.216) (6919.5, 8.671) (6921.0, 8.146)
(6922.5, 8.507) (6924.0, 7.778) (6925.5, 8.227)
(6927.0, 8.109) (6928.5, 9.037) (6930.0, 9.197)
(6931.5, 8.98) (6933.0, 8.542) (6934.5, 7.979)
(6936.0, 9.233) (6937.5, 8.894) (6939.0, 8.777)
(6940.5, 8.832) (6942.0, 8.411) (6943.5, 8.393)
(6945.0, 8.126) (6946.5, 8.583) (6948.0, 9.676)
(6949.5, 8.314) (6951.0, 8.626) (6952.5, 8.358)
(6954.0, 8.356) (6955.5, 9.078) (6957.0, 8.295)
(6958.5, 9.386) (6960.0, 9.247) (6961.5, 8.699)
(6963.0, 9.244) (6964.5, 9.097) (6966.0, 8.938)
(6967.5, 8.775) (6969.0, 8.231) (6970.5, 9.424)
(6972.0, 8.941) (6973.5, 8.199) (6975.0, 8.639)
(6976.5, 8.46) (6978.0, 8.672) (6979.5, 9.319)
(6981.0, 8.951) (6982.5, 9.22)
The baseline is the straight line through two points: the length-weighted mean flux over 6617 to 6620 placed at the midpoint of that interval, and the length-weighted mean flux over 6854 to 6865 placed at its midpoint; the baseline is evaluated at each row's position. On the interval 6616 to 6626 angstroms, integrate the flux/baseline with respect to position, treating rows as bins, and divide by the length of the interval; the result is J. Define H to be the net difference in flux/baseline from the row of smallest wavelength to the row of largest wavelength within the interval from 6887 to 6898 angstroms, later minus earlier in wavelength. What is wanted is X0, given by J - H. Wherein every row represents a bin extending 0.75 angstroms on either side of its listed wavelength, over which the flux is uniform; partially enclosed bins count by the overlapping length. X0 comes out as 0.98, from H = 0.03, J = 1.01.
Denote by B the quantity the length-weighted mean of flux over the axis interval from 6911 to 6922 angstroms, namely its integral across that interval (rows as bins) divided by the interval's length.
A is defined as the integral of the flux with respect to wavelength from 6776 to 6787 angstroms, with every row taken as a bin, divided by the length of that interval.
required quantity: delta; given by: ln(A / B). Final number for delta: 0.03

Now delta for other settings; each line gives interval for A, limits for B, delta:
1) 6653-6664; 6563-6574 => -0.17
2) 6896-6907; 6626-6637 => -0.01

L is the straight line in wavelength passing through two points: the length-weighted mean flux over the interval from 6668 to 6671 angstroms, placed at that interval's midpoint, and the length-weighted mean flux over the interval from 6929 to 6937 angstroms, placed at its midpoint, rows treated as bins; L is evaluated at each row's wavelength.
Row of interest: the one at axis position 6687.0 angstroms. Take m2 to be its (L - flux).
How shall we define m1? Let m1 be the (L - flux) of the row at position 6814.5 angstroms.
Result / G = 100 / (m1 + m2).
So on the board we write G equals -166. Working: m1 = -0.2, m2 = -0.4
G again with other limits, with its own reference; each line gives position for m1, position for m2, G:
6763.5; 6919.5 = 1232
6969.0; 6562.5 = -12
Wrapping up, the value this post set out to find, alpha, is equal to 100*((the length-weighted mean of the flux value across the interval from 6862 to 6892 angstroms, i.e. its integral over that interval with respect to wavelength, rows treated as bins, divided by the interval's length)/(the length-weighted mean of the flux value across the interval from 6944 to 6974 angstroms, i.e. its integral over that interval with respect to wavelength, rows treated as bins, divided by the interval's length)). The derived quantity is 97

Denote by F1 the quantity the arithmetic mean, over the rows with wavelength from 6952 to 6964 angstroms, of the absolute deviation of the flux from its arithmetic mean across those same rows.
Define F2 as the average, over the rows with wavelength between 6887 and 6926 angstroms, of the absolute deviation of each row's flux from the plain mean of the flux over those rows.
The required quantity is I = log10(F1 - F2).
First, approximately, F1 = 0.41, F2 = 0.39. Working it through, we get -1.93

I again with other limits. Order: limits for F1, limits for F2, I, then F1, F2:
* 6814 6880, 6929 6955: -2.42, 0.35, 0.35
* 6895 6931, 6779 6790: -1.23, 0.45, 0.39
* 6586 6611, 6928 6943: -0.61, 0.54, 0.29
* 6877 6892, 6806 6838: -0.80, 0.50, 0.34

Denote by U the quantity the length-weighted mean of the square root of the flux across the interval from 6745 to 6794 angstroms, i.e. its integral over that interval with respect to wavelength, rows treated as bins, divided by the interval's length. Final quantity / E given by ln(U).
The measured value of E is 1.07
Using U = 2.92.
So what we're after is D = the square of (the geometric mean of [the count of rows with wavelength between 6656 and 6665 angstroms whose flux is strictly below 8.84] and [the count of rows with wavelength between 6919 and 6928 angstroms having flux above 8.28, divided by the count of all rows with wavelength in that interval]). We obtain 2.0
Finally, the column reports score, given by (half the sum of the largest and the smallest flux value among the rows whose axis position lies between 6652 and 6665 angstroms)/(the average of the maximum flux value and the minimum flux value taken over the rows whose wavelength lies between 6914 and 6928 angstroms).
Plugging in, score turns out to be 0.92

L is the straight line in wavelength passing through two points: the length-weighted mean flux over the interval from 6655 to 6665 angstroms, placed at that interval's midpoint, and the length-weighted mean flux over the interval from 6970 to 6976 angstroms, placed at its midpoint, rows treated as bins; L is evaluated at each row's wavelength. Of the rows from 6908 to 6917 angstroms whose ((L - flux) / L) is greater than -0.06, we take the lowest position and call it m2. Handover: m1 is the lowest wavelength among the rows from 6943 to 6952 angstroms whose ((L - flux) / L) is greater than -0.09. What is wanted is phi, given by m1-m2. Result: 31.5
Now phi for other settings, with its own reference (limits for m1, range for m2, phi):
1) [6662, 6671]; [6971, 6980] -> -309.0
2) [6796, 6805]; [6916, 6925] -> -121.5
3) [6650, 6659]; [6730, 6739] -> -85.5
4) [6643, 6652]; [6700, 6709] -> -60.0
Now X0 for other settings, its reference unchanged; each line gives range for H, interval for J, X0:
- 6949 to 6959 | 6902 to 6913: 0.89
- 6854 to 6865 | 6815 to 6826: 1.09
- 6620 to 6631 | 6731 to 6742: 0.95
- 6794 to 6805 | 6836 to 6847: 1.02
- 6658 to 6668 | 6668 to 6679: 0.77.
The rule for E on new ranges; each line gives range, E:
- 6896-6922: 1.08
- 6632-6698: 1.06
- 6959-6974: 1.09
